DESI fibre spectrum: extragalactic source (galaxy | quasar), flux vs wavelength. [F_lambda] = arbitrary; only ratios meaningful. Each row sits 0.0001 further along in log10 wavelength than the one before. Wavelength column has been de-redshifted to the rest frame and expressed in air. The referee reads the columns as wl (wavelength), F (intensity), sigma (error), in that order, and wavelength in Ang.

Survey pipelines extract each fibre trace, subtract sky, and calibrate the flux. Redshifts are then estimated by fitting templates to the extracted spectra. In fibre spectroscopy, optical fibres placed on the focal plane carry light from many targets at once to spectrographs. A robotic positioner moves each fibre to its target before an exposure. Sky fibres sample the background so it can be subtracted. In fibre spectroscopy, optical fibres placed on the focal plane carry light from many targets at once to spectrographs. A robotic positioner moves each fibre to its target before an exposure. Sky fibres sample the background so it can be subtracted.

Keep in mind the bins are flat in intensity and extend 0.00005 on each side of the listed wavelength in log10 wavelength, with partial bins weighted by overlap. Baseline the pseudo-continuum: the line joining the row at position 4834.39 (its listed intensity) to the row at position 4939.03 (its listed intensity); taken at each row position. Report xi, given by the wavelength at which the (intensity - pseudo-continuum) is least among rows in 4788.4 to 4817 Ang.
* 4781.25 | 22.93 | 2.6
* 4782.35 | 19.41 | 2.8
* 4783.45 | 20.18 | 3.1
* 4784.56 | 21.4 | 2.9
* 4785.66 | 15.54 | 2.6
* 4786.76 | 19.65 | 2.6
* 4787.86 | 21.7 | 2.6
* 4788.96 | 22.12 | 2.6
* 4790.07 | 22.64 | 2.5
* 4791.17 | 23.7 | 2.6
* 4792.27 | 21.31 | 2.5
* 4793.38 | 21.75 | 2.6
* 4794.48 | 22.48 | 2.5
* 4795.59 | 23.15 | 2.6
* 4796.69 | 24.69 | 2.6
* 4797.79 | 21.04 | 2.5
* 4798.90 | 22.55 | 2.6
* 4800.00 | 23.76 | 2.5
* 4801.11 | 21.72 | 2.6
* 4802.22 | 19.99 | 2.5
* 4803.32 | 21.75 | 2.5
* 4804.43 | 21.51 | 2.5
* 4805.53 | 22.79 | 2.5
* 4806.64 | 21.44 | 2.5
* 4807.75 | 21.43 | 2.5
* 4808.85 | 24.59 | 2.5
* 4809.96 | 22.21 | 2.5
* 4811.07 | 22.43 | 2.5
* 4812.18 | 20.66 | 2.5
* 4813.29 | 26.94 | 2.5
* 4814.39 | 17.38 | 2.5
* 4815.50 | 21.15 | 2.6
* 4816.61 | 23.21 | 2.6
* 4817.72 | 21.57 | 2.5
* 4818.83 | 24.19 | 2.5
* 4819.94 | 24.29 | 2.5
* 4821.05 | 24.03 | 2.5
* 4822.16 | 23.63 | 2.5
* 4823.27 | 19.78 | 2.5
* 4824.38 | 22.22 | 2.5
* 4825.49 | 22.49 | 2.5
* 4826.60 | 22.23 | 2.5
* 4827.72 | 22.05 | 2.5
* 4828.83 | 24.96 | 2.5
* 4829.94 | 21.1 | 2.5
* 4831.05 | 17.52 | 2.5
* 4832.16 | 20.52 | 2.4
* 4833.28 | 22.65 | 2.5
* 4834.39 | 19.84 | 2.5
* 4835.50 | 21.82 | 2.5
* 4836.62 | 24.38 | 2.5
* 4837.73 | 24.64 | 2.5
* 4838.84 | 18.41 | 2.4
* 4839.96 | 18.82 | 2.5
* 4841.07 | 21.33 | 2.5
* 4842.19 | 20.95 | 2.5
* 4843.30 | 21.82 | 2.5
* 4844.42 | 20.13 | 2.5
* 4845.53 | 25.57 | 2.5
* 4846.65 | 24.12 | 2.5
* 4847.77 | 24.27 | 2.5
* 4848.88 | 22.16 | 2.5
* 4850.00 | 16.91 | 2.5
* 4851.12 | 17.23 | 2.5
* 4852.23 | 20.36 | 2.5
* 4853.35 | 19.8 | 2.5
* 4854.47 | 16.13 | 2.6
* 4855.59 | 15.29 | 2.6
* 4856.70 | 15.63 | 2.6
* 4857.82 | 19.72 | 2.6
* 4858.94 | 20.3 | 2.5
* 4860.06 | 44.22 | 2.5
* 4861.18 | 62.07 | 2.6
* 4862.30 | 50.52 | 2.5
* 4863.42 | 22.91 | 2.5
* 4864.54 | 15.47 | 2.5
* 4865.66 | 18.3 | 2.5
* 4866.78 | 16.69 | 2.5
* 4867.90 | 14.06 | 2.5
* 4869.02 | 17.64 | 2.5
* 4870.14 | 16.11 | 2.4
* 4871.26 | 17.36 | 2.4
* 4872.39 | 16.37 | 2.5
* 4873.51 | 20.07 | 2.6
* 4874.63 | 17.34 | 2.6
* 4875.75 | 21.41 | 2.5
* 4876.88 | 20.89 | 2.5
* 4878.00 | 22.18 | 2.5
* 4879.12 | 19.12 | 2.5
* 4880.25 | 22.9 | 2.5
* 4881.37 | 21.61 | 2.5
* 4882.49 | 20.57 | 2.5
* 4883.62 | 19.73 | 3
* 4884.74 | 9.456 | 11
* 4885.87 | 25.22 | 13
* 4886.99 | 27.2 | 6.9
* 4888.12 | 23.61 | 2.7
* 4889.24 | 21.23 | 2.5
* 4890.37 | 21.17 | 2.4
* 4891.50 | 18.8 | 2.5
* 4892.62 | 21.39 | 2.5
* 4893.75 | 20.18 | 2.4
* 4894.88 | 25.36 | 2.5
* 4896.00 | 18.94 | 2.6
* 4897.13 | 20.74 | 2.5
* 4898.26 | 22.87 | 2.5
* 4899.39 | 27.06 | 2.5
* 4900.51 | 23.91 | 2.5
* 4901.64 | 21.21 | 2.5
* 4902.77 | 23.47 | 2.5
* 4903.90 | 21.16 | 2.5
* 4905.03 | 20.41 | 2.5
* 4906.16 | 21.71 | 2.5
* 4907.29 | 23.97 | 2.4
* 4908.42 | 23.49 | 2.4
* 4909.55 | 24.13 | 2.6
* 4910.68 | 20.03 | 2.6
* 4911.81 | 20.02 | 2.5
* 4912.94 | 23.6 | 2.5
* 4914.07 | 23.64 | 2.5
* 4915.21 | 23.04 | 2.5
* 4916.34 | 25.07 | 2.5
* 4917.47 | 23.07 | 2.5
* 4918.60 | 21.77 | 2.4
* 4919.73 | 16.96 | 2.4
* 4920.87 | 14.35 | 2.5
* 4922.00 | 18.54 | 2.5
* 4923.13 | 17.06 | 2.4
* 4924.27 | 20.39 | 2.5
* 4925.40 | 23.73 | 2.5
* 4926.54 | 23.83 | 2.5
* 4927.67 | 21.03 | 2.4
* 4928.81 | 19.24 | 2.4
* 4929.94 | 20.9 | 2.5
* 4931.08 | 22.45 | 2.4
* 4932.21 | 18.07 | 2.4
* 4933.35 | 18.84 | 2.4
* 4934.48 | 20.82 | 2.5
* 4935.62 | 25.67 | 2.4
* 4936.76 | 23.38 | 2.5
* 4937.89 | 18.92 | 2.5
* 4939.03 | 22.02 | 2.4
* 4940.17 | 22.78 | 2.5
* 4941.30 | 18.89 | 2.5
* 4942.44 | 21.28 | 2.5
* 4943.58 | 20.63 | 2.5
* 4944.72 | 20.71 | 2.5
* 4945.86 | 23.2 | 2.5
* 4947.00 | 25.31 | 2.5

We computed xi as 4814.39 Ang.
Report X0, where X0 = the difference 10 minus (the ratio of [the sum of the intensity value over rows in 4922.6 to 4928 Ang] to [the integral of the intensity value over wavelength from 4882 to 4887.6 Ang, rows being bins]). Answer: 9.07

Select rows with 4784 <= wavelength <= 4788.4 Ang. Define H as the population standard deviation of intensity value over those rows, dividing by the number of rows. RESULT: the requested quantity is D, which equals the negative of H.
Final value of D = -2.46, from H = 2.5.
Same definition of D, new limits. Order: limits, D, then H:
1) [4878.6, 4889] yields -4.78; 4.8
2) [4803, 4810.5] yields -1.06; 1.1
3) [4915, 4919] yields -1.18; 1.2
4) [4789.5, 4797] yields -1.07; 1.1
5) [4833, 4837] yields -1.63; 1.6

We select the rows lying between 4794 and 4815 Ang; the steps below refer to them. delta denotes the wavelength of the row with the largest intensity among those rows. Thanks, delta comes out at 4813.29 Ang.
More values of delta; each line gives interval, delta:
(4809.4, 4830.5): 4813.29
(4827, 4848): 4845.53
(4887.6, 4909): 4899.39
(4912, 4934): 4916.34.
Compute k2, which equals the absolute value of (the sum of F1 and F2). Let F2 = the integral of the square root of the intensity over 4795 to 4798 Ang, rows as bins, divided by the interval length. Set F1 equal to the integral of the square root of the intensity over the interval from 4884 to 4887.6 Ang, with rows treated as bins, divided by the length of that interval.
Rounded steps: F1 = 4.44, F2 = 4.82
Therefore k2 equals 9.26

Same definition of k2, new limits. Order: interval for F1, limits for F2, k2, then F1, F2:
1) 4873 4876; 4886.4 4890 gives 9.29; 4.41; 4.88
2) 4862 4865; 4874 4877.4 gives 9.61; 5.16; 4.45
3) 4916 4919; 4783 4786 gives 9.20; 4.83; 4.37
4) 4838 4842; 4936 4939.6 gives 9.12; 4.47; 4.65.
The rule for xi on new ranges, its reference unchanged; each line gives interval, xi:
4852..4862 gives 4855.59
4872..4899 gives 4884.74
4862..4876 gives 4867.90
